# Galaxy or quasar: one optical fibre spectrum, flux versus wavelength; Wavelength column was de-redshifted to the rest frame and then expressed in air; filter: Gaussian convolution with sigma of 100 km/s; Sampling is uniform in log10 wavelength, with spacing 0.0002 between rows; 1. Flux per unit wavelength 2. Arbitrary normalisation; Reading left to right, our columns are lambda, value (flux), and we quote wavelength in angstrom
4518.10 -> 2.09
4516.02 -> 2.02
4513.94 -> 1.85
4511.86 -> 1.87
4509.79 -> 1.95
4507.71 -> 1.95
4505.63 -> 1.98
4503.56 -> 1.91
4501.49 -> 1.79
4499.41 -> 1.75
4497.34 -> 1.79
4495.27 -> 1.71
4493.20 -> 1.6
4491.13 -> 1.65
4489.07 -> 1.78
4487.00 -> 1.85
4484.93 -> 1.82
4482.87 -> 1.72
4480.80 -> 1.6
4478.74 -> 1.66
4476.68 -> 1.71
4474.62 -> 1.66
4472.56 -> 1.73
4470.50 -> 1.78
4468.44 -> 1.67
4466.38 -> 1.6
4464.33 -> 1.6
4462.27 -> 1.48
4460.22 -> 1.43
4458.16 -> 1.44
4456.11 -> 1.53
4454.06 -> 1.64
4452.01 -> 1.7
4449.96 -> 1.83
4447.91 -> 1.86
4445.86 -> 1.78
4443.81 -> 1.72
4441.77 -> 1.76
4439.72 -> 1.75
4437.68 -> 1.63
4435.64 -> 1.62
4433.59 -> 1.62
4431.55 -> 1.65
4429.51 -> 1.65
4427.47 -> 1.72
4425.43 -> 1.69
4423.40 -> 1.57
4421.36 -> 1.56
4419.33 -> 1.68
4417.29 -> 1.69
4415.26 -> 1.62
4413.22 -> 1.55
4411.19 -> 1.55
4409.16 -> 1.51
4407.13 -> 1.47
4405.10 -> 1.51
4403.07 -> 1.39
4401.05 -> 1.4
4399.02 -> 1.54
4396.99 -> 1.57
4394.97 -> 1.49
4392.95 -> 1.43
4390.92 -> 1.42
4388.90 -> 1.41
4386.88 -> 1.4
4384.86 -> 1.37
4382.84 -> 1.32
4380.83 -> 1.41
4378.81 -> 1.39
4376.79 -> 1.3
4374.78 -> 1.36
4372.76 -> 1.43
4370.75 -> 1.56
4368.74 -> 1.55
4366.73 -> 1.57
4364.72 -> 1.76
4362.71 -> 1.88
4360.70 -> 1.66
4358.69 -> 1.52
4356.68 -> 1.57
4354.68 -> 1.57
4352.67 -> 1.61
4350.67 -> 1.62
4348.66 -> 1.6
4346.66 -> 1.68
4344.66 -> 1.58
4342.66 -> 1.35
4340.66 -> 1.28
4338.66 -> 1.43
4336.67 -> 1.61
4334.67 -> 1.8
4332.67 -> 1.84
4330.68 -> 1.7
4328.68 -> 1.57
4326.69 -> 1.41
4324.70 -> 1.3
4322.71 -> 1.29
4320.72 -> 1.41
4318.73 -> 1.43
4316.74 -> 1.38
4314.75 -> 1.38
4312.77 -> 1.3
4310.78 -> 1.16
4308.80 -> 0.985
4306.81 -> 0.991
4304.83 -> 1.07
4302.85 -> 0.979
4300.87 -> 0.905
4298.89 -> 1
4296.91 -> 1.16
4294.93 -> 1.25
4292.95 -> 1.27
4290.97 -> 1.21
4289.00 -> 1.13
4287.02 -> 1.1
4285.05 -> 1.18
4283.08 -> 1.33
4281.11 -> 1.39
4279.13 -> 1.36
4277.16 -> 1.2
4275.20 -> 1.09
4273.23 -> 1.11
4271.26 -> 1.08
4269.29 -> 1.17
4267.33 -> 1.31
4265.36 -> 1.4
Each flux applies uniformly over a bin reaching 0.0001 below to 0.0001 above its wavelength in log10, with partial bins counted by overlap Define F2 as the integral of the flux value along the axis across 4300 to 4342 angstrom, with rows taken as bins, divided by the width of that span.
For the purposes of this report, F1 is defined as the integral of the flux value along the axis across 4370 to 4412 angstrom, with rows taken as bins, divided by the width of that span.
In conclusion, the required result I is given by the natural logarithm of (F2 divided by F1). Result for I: -0.067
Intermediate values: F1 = 1.44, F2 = 1.35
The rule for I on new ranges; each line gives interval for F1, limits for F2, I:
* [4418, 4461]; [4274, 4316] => -0.354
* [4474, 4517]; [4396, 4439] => -0.125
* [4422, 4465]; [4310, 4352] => -0.106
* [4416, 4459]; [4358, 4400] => -0.114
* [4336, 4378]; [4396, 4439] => 0.023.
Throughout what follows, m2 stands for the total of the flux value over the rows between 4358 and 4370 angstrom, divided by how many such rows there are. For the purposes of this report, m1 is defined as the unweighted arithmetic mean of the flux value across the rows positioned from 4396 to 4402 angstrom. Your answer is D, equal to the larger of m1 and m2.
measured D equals 1.66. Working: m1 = 1.5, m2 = 1.66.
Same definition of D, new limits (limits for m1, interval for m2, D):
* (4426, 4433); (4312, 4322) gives 1.67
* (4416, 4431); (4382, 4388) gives 1.65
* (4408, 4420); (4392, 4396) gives 1.60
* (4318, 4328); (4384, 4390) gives 1.39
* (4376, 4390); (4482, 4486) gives 1.77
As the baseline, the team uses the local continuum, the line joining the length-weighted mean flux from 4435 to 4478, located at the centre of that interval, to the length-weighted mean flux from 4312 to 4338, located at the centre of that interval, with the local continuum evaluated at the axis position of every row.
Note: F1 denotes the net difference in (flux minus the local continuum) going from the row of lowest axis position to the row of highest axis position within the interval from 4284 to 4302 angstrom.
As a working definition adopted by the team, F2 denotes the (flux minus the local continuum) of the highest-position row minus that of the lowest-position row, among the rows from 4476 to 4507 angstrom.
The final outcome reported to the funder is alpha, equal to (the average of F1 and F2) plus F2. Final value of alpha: 0.2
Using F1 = -0.3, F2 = 0.2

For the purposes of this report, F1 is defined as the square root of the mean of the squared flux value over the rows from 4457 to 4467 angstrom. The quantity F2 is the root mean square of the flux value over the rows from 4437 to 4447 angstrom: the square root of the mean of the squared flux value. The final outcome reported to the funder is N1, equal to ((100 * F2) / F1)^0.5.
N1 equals 10.7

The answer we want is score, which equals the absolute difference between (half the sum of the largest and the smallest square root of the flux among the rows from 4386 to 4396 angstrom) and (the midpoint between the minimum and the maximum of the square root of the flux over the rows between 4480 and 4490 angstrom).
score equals 0.11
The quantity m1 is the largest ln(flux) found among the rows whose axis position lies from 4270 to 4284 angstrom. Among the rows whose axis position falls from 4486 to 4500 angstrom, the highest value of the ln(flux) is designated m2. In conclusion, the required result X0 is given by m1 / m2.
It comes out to 0.54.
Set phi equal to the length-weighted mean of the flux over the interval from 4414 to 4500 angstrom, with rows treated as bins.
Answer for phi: 1.67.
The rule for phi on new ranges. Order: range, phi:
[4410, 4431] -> 1.63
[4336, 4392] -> 1.51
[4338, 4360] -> 1.53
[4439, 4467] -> 1.65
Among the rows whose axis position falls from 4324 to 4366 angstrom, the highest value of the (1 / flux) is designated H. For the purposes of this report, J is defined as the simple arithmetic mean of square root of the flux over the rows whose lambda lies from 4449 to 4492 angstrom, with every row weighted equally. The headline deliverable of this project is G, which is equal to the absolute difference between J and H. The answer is 0.51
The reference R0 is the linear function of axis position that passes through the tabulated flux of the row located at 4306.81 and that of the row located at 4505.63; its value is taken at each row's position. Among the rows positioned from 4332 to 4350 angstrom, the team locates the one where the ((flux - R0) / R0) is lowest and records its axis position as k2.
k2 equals 4340.66 angstrom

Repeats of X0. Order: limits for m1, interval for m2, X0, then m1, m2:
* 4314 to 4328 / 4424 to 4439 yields 0.66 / 0.36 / 0.54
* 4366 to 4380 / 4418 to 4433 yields 0.83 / 0.45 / 0.54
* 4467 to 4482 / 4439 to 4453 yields 0.93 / 0.58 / 0.62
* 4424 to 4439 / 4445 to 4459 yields 0.87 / 0.54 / 0.62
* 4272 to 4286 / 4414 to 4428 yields 0.61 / 0.33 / 0.54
